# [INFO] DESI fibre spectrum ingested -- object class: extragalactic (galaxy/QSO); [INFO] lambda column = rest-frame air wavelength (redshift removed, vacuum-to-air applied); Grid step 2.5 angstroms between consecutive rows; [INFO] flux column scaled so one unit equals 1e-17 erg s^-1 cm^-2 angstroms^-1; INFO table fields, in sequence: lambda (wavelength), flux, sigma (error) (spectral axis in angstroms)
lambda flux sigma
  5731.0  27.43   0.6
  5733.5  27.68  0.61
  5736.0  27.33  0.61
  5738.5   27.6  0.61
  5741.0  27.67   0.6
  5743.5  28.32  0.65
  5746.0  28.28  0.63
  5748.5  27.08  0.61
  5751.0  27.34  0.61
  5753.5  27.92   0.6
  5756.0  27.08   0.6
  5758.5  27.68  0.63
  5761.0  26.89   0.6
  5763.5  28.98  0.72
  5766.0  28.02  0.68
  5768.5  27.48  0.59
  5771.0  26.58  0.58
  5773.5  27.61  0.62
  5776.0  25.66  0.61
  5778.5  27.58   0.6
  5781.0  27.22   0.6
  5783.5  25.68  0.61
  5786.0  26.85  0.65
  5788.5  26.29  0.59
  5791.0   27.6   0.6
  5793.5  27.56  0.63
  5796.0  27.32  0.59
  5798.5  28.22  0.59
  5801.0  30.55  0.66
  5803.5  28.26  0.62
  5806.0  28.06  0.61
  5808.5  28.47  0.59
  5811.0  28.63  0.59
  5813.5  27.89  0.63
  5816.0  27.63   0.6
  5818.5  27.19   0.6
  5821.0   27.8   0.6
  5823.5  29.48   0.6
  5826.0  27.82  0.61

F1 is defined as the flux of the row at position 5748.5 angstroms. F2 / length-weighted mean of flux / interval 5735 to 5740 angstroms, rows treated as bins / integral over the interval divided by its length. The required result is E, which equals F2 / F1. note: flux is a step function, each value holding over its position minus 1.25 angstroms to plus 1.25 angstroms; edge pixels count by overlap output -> 1.01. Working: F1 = 27.08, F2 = 27.5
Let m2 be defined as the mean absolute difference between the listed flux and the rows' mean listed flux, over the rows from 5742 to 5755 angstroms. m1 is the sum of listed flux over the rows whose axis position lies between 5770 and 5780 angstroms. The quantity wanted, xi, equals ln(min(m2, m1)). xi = -0.77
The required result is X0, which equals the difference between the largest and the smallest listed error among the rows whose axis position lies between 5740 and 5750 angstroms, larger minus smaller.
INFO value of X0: 0.050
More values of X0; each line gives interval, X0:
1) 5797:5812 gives 0.070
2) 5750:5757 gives 0.010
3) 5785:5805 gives 0.070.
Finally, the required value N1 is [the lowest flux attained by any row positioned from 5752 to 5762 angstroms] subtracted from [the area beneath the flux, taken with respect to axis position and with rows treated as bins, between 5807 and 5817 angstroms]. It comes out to 255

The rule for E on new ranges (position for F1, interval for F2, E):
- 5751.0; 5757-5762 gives 1.00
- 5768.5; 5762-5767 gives 1.04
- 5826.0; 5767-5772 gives 0.97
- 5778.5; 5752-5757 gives 1.00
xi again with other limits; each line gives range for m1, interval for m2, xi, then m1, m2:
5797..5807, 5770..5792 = -0.43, 115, 0.65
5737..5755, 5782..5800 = -0.38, 194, 0.69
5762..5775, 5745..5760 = -0.92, 139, 0.40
